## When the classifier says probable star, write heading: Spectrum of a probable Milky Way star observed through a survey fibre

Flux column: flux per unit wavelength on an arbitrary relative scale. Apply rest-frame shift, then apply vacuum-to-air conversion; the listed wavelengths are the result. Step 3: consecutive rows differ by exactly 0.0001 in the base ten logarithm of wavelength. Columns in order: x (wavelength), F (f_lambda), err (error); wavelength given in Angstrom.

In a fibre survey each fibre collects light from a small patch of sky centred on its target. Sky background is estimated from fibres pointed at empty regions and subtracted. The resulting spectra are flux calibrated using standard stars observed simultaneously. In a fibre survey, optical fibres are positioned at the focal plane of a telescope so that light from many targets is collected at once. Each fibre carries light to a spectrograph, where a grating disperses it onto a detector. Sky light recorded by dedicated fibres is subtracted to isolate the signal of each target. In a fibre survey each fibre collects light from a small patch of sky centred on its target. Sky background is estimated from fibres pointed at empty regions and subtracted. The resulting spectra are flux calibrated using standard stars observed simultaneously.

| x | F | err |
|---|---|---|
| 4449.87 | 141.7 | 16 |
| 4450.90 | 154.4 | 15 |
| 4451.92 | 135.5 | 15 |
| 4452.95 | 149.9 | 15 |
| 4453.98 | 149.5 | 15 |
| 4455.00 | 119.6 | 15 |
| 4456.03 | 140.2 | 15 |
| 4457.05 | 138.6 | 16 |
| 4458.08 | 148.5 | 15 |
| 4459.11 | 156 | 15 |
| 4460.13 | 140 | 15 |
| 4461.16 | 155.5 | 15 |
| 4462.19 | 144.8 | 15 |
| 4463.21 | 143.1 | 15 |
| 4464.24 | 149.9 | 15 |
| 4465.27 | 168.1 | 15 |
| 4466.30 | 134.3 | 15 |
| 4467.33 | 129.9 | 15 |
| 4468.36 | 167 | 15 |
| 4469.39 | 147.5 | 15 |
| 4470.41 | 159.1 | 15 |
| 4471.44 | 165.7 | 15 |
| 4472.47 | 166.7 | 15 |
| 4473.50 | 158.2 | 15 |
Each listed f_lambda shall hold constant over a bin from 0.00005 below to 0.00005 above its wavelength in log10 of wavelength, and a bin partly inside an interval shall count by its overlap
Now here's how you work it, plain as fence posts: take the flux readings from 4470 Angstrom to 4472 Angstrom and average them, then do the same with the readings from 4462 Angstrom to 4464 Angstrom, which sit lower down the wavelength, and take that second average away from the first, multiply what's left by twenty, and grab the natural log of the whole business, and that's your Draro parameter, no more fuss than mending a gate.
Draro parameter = 5.9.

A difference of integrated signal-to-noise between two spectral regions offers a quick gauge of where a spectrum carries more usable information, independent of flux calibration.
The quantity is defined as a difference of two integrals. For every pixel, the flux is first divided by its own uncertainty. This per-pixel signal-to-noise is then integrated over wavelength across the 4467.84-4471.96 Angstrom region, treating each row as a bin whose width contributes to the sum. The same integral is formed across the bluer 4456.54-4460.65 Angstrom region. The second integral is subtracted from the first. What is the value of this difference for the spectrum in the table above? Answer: 4.6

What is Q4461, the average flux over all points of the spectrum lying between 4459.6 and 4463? 147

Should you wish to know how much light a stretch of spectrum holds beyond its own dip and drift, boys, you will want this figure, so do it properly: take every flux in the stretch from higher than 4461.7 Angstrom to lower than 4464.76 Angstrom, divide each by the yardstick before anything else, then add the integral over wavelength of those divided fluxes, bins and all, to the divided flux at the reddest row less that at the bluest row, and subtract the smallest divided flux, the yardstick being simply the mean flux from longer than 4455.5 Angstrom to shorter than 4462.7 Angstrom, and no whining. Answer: 2.1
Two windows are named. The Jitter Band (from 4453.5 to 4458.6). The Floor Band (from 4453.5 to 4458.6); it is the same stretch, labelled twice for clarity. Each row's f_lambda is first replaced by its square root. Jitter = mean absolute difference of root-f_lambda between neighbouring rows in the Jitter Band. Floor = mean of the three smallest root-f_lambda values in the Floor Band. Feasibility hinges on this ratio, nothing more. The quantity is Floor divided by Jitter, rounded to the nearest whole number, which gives 17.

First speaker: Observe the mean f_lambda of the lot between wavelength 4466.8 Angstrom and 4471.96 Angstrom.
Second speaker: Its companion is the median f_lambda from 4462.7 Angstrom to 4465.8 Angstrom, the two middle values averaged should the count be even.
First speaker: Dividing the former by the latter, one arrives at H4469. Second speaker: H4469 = 1.03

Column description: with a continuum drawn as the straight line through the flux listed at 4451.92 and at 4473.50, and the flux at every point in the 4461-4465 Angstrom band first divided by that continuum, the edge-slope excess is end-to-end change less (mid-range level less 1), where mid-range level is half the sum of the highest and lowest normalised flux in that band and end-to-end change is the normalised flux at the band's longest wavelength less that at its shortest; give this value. -0.08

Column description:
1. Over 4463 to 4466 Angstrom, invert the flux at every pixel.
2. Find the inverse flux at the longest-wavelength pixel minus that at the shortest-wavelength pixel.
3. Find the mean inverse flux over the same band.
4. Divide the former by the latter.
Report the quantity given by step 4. -0.16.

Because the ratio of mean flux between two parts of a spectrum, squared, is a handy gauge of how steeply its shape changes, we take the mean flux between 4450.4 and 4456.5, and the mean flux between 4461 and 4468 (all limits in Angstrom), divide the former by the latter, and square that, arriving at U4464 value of 0.93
